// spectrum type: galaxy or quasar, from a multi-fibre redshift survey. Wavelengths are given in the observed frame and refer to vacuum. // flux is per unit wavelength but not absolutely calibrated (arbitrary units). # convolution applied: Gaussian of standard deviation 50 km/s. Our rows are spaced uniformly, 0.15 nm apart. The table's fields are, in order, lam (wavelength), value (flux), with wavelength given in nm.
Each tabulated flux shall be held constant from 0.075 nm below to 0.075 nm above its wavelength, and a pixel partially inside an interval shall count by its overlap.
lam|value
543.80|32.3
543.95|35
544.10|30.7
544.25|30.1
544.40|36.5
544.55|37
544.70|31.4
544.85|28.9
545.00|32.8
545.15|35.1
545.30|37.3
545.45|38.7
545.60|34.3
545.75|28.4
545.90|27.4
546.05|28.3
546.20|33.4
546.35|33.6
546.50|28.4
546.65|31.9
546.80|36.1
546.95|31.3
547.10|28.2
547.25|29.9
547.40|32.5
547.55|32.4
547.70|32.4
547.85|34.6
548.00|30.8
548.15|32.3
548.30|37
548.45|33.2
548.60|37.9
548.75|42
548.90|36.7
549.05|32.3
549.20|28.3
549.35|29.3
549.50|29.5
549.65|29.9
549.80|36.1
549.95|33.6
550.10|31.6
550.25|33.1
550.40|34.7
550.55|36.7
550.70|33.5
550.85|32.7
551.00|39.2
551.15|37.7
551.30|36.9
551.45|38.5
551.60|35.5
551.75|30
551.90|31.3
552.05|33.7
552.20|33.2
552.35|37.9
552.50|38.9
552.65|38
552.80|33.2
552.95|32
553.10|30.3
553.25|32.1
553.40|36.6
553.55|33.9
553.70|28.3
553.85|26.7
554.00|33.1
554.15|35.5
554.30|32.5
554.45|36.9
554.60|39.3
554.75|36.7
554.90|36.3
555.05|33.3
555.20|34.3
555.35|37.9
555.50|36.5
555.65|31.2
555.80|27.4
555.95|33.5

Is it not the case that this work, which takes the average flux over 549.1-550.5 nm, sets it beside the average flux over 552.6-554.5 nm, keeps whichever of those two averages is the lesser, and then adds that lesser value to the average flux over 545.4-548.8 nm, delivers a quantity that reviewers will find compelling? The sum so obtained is 64.6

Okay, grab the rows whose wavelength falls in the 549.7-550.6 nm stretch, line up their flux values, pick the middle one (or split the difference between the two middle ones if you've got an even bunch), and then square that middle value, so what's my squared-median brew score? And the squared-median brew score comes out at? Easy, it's 1166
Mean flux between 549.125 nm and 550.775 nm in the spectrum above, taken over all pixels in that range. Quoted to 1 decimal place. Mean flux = 32.4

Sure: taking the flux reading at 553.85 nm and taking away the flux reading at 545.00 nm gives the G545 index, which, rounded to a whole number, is -6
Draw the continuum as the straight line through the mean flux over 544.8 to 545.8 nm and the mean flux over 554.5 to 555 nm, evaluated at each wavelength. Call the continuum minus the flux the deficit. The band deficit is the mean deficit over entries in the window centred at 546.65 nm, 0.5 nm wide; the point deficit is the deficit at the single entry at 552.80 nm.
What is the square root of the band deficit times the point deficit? 2.7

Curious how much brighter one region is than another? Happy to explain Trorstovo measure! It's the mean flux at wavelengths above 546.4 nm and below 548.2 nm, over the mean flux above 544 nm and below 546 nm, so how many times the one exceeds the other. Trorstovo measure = 0.96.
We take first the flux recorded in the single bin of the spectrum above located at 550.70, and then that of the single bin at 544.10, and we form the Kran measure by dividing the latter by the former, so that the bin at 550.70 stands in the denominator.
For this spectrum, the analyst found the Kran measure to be 0.92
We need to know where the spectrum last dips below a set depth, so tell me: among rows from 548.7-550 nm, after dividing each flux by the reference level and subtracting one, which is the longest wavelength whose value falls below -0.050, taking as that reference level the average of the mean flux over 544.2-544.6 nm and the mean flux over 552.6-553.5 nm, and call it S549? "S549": 549.65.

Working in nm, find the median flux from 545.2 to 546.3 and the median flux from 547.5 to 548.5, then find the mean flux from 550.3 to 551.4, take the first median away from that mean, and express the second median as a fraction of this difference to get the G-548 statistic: 13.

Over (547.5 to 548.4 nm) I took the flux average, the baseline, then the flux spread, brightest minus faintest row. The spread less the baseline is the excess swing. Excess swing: -27.1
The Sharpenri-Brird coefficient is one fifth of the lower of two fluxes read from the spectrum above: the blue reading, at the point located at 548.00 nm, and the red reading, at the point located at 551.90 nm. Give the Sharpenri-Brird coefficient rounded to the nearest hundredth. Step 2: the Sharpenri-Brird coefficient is 6.16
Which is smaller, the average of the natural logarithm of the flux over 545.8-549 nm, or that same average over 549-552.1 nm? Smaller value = 3.49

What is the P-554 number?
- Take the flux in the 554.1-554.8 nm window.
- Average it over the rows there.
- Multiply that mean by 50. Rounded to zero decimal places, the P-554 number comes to 1809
